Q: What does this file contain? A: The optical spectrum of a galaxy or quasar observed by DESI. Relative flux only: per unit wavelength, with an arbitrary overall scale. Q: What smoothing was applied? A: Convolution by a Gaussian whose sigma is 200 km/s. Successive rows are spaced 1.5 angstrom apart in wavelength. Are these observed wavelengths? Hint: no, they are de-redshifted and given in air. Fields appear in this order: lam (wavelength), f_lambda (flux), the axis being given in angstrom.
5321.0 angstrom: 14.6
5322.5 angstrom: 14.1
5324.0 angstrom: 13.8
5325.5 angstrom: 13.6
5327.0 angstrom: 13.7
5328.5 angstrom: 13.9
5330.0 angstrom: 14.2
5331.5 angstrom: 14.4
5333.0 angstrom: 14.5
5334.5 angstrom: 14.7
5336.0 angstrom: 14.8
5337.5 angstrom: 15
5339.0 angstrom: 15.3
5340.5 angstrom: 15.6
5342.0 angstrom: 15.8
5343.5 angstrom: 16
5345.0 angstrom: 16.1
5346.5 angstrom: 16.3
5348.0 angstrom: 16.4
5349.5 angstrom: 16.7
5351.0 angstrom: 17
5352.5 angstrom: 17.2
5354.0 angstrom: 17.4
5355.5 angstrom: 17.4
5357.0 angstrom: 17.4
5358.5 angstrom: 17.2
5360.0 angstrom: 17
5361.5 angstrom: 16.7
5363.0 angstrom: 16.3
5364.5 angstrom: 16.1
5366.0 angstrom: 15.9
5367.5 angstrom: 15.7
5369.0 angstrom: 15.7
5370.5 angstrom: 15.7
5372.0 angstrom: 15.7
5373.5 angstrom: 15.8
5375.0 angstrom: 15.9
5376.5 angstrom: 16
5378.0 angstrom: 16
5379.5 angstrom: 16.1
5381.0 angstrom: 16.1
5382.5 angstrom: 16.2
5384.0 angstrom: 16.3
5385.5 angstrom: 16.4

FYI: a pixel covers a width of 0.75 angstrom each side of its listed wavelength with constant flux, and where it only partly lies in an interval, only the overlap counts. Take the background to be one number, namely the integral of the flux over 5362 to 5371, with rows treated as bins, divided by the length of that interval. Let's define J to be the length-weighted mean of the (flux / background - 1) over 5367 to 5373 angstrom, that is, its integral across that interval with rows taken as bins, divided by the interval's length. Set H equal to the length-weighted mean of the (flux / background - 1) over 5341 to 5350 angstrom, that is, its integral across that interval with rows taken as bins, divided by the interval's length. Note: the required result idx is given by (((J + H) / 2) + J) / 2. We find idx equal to -0.006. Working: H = 0.016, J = -0.014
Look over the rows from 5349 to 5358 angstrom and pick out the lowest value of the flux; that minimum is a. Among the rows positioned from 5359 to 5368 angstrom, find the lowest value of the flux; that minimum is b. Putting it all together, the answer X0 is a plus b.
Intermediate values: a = 16.7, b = 15.7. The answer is 32.4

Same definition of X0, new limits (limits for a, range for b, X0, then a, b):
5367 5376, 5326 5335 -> 29.4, 15.7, 13.7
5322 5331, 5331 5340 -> 28.0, 13.6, 14.4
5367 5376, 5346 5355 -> 32.0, 15.7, 16.3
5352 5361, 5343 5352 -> 33.0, 17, 16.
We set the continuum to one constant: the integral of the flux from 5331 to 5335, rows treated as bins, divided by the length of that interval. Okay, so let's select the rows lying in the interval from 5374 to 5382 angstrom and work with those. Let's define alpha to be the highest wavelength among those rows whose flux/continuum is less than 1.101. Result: 5375.0 angstrom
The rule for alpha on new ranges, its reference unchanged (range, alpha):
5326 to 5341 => 5340.5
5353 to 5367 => 5366.0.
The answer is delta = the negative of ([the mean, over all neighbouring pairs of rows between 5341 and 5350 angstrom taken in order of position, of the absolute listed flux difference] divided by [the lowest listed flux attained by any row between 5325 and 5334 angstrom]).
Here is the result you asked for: -0.0132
